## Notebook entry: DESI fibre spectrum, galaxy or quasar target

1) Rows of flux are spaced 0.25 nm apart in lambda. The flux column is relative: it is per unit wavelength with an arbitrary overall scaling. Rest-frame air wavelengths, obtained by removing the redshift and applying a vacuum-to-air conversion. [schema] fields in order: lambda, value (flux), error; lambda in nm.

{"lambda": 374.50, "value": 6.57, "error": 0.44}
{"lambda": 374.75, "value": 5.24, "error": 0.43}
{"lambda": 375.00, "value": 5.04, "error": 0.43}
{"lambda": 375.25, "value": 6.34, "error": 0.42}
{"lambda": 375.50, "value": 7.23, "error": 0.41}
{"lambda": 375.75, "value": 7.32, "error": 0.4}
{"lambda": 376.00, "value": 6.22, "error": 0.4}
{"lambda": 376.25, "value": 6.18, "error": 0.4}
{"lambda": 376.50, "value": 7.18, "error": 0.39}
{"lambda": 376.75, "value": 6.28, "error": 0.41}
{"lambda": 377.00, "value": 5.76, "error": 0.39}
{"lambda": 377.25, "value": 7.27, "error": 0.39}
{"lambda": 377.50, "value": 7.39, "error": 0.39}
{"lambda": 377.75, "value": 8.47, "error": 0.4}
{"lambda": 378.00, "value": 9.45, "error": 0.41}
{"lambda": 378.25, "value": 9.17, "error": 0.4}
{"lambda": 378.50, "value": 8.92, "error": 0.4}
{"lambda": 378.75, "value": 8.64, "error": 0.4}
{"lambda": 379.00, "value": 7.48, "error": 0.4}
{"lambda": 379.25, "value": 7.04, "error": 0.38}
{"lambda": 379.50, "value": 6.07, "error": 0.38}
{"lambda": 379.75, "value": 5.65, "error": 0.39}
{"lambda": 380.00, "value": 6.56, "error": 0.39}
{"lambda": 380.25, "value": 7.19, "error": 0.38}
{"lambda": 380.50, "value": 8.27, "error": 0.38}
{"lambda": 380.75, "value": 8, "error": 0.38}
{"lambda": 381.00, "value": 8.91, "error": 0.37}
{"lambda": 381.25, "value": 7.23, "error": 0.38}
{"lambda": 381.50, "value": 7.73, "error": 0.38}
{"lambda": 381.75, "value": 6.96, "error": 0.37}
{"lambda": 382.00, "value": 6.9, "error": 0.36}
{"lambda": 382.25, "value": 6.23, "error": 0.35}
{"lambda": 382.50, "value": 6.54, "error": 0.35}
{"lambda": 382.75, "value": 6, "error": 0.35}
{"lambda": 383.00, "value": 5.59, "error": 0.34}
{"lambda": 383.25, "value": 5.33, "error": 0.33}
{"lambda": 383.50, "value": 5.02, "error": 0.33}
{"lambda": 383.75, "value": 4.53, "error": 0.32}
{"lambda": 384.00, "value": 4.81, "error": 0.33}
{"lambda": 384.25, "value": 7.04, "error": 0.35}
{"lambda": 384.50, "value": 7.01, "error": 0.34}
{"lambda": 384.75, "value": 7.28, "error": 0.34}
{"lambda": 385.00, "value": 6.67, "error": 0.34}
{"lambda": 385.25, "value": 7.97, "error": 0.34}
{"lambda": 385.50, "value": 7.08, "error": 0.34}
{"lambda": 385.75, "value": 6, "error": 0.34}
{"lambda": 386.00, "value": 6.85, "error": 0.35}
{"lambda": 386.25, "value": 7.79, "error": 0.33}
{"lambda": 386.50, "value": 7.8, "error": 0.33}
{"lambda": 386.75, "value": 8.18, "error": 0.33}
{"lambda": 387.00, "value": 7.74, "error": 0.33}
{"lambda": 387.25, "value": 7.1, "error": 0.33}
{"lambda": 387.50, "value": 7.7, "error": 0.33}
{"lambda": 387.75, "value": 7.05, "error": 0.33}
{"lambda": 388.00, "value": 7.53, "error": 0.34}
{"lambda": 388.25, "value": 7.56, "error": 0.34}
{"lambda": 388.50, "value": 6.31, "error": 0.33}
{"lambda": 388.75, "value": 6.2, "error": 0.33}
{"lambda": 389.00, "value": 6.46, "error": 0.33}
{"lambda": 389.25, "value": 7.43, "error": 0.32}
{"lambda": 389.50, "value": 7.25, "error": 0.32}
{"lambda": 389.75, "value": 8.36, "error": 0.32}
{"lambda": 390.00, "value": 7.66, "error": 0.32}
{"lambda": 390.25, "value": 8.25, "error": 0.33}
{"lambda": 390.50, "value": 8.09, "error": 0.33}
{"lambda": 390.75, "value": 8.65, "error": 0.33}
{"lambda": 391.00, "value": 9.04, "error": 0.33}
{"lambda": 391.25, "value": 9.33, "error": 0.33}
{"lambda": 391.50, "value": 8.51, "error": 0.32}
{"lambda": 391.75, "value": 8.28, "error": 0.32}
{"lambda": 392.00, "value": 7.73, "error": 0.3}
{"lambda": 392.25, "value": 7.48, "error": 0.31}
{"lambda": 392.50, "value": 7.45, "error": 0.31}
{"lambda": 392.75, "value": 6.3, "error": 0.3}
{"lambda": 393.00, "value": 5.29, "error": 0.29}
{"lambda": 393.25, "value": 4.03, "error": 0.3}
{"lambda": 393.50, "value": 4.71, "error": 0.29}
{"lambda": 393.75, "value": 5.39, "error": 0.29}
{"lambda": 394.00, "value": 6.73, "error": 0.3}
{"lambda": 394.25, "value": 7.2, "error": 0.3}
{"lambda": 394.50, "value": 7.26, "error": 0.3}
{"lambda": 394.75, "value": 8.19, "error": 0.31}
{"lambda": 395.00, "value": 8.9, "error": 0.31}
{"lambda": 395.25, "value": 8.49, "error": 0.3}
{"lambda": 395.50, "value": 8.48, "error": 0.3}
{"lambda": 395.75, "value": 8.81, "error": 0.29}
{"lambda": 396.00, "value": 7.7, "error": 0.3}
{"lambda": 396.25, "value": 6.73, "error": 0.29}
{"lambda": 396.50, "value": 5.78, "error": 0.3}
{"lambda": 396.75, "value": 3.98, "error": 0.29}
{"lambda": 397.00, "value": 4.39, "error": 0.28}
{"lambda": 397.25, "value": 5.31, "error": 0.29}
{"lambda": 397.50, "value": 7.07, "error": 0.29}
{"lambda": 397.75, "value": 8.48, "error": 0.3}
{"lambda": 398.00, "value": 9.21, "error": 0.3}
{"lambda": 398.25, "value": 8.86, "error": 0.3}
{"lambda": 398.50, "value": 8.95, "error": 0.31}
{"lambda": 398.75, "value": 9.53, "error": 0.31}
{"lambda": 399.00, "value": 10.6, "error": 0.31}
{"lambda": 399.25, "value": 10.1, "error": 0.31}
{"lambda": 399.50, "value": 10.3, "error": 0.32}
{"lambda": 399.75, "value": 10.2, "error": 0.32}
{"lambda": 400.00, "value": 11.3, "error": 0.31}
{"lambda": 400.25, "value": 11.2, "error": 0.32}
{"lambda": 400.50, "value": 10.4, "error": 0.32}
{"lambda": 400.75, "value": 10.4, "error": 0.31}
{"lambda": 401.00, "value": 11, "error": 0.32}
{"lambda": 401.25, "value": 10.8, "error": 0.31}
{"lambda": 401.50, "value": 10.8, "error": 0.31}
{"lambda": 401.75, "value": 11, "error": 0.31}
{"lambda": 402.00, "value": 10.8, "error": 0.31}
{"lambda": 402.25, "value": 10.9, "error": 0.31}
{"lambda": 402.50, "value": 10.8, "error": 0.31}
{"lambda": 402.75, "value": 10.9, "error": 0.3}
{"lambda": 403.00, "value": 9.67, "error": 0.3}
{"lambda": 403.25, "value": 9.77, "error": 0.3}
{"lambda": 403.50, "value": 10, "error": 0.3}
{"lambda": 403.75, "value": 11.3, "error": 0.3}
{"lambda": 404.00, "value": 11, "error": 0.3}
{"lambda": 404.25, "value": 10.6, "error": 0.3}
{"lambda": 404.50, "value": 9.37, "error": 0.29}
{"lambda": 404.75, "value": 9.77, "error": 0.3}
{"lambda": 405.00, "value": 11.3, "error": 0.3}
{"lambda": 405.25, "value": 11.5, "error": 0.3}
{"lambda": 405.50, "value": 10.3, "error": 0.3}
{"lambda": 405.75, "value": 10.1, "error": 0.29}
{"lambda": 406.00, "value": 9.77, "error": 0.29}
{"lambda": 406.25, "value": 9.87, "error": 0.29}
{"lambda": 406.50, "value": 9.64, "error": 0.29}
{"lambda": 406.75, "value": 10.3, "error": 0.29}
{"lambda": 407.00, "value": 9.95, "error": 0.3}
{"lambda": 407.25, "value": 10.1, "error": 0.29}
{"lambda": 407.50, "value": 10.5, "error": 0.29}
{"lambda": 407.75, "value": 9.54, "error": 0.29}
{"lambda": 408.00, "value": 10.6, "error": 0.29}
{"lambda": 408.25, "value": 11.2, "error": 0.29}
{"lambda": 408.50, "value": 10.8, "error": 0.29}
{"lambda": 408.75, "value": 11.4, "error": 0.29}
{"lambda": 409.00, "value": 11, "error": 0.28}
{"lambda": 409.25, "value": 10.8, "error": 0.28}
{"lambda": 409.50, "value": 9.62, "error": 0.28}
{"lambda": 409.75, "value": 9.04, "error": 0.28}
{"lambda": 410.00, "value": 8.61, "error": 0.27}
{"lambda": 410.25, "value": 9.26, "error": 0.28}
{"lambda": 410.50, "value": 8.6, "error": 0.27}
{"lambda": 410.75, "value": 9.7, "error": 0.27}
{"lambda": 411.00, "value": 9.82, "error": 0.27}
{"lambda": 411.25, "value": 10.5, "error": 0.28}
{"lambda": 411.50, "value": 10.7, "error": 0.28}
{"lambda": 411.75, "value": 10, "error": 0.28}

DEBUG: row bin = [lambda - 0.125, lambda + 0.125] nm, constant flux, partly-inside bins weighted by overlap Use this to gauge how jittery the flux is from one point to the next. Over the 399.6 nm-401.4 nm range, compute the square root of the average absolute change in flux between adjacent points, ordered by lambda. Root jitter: 0.68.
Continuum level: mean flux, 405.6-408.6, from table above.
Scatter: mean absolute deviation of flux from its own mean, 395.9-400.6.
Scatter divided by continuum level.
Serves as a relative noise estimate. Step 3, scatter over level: 0.19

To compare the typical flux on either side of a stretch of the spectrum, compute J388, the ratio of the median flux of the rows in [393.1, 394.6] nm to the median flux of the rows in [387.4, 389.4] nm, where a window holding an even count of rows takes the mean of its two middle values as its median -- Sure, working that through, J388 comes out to 0.84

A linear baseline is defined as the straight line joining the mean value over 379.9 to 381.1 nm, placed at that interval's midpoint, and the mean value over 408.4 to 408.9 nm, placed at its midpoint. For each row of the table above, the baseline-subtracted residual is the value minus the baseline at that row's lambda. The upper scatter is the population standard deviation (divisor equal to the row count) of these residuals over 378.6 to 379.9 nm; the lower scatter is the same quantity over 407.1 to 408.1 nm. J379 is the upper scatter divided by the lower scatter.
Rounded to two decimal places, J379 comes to 2.66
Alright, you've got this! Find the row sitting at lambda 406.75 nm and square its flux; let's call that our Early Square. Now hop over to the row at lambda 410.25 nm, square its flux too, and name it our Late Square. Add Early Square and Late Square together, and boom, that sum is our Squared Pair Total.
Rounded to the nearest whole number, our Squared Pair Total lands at 192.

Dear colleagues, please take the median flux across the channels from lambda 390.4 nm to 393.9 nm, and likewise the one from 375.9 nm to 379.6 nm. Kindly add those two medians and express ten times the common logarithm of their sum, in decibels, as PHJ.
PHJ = 11.72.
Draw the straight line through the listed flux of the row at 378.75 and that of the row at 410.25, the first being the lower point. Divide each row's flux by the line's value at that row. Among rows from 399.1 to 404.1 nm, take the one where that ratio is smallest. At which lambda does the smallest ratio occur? 403.00 nm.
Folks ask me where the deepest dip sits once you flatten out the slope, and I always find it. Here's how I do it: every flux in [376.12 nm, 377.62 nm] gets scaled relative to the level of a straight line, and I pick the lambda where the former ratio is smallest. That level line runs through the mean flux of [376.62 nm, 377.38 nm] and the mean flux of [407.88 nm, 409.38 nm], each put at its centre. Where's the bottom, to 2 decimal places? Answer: 377.00 nm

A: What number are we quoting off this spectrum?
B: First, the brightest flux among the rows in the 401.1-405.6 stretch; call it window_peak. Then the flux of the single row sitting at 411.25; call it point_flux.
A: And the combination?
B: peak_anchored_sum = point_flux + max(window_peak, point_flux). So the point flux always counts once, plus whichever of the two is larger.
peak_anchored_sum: 22.0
